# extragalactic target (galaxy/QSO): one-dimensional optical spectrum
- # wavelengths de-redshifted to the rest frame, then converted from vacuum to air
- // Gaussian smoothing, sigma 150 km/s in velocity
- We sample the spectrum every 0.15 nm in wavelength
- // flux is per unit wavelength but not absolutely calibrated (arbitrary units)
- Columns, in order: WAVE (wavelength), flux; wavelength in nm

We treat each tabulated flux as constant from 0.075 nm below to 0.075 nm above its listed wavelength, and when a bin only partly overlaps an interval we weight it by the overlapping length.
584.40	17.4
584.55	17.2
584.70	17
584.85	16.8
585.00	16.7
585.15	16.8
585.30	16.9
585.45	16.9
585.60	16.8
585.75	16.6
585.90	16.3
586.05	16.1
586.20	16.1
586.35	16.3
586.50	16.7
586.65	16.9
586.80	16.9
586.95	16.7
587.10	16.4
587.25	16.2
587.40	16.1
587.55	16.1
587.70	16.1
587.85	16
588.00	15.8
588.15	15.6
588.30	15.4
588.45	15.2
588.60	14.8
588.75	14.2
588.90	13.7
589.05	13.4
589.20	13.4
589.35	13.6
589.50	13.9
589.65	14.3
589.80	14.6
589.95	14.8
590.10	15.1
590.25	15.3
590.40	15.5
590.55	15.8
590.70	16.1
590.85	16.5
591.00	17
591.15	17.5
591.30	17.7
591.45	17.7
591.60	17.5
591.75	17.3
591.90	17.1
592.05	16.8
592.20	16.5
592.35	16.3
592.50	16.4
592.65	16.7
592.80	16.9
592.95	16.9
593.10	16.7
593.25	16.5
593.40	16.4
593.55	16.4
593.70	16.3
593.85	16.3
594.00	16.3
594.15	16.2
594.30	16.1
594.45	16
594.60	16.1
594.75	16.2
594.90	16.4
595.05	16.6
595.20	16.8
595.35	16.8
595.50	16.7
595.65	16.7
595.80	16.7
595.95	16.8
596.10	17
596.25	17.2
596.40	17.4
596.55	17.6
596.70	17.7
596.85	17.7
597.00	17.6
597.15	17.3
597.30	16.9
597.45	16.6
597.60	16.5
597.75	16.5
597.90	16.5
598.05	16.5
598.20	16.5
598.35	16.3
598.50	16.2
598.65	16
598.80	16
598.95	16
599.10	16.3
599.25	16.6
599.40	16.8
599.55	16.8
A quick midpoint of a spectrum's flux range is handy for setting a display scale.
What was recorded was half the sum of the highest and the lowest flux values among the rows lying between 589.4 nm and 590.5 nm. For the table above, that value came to 14.7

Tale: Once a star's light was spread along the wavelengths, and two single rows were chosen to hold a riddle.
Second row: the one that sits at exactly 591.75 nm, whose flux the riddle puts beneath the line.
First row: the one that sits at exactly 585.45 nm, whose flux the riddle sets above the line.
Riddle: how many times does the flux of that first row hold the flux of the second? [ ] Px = 0.98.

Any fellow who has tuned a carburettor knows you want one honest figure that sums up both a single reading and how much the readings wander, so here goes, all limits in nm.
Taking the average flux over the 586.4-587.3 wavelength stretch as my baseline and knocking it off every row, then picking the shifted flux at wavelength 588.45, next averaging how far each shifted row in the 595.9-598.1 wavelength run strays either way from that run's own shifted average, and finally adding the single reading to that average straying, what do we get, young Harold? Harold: -1.0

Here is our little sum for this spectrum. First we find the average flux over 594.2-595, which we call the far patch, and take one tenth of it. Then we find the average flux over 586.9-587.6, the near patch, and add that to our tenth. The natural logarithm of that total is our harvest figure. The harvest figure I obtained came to 2.89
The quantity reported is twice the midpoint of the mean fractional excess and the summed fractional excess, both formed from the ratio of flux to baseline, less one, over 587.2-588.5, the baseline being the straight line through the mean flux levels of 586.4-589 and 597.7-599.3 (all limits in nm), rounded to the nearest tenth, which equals 0.0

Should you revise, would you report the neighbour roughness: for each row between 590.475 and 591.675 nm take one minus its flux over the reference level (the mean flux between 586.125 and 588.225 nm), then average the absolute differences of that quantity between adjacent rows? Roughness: 0.018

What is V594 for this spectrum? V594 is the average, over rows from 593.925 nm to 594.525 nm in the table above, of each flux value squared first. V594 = 261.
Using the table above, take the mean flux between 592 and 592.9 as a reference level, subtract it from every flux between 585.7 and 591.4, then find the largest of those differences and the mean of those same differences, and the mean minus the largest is -2.05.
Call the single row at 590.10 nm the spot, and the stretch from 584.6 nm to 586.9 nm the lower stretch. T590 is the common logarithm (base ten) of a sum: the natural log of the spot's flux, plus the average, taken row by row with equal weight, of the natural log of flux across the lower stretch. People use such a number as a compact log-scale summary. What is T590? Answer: 0.7425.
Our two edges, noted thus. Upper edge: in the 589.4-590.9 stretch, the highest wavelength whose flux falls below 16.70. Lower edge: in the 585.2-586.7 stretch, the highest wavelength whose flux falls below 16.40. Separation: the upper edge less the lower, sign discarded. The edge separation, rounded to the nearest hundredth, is 4.50 nm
